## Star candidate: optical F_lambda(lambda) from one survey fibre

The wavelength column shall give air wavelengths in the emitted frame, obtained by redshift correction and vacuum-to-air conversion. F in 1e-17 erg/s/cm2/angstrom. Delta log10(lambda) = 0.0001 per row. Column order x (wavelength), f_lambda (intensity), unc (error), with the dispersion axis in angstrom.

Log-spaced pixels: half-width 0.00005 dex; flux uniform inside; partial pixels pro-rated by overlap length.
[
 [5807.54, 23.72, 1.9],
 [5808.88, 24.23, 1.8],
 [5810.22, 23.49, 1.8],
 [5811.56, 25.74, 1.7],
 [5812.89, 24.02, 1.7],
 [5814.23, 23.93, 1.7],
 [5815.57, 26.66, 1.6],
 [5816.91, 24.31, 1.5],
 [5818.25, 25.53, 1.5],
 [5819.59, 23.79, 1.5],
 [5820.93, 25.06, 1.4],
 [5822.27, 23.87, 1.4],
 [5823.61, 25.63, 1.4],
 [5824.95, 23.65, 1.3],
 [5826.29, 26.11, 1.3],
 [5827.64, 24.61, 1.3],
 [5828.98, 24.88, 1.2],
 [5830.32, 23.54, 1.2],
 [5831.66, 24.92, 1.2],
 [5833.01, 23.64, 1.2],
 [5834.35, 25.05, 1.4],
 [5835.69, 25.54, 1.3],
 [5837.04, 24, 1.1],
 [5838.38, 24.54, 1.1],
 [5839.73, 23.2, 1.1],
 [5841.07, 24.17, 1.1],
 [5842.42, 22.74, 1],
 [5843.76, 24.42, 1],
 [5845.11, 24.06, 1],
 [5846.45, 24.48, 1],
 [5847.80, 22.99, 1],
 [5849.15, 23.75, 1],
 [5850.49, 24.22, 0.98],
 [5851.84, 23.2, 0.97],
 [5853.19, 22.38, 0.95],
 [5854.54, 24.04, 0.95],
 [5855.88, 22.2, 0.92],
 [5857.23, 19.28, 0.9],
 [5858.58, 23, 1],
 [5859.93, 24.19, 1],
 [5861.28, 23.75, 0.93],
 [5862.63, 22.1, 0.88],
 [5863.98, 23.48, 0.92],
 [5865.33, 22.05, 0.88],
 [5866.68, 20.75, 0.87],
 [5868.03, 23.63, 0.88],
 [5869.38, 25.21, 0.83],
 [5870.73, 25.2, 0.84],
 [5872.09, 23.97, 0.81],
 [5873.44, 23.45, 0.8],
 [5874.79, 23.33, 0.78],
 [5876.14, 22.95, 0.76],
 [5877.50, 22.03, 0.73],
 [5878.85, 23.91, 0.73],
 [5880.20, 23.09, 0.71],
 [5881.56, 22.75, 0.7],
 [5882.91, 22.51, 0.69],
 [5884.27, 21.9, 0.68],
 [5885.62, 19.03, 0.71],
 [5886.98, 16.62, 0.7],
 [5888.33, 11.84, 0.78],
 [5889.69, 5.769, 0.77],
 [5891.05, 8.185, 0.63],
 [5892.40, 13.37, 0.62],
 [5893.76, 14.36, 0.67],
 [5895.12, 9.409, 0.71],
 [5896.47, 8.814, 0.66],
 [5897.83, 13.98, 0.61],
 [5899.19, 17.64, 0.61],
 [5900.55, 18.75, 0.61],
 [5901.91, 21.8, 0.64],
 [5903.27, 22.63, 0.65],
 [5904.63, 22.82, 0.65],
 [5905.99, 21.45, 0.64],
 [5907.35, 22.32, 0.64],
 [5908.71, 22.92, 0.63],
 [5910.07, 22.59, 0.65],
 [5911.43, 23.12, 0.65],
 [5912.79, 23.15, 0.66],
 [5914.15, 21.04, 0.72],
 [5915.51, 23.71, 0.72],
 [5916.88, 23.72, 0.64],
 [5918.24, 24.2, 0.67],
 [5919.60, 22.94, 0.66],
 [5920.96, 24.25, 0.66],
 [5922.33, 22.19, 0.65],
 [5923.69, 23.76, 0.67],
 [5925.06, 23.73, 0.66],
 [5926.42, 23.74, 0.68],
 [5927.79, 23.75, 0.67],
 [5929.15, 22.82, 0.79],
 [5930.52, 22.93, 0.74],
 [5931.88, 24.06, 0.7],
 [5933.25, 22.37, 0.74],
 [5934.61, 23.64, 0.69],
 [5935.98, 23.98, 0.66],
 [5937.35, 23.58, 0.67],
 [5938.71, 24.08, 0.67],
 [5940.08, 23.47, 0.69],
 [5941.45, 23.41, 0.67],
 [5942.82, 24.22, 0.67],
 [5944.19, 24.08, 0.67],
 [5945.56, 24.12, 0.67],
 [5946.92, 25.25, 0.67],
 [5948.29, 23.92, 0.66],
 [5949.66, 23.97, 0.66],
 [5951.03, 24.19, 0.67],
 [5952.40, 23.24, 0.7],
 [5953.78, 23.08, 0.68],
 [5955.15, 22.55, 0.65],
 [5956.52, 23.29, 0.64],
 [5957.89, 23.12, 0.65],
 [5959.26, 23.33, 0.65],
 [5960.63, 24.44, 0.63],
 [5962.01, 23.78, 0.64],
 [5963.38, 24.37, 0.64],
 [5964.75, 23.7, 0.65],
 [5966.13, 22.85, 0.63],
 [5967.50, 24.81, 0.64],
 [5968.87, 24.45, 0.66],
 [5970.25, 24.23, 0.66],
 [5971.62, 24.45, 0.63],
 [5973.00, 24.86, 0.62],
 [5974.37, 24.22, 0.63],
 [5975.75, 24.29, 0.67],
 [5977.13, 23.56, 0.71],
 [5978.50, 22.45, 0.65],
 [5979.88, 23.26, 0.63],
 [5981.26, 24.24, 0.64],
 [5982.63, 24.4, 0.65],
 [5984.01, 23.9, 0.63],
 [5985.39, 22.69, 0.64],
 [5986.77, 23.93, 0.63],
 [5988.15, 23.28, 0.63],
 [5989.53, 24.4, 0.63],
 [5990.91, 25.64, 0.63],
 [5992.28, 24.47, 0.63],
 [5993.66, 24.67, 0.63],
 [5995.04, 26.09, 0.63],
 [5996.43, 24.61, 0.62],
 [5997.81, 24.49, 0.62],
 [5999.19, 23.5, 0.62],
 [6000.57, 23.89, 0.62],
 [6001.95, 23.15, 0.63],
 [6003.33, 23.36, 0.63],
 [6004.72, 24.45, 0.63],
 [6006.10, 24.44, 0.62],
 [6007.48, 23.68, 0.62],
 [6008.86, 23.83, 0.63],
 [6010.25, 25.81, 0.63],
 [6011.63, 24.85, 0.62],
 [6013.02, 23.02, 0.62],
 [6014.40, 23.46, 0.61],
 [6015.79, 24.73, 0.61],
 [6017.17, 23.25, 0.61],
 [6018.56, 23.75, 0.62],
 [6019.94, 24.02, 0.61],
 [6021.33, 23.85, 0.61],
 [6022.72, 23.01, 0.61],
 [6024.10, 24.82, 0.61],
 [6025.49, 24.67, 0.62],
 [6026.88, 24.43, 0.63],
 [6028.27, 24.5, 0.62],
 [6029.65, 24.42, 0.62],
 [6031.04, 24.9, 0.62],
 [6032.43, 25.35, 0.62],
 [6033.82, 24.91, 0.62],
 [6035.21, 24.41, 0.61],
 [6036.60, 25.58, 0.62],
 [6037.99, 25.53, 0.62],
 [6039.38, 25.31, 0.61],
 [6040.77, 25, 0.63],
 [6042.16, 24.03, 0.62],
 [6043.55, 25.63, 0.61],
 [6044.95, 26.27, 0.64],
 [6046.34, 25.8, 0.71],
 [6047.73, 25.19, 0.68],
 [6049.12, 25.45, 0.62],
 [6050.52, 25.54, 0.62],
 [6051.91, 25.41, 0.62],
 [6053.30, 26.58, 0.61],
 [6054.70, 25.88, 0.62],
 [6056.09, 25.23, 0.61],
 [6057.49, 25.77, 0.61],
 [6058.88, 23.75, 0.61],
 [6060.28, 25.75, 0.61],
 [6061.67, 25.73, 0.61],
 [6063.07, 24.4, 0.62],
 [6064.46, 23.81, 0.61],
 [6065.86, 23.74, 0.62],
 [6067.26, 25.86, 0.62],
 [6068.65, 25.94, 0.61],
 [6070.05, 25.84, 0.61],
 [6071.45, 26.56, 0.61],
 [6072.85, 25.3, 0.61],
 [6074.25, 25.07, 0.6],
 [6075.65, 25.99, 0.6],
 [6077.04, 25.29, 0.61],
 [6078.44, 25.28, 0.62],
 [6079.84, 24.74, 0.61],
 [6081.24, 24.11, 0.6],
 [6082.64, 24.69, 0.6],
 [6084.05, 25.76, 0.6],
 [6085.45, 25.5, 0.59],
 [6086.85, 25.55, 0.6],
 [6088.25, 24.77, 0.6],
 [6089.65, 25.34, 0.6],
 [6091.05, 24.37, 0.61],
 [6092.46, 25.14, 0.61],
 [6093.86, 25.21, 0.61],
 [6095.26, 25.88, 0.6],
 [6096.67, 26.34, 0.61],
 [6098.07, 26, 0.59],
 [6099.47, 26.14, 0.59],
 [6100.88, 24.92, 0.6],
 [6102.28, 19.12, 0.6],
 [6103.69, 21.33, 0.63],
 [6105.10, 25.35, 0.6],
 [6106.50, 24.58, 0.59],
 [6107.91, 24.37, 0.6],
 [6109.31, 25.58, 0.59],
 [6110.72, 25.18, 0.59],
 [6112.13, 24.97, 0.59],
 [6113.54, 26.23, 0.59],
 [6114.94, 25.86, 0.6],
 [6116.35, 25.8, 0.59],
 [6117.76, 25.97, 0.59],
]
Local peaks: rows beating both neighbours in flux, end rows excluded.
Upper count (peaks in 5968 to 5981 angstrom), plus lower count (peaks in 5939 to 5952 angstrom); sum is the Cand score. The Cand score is 4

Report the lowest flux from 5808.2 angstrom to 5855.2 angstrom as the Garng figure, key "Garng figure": 22.38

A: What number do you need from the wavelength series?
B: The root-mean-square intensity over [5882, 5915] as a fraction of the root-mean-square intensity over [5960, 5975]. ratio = 0.77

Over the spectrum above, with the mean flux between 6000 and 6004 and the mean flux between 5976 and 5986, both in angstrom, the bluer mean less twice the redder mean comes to -23.4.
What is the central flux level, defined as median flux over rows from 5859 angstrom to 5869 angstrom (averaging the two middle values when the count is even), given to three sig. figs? 23.5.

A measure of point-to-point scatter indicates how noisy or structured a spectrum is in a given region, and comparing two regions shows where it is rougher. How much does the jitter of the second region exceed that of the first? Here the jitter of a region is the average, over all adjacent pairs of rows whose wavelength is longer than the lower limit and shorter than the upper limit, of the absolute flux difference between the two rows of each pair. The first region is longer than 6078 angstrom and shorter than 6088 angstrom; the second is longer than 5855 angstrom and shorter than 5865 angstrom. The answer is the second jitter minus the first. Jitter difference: 1.4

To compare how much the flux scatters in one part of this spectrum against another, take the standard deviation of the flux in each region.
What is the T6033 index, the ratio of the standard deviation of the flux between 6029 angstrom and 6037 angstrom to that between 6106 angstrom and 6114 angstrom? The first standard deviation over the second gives 0.7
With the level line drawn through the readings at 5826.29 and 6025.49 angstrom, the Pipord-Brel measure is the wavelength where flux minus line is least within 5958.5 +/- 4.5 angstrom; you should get 5955.15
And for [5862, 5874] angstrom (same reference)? 5866.68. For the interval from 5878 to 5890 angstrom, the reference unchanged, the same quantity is 5889.69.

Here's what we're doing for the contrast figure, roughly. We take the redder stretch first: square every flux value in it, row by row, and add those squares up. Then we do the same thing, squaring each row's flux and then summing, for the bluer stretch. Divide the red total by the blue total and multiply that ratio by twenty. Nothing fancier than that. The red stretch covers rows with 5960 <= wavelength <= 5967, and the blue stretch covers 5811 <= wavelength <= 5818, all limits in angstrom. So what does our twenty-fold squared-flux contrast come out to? 18.2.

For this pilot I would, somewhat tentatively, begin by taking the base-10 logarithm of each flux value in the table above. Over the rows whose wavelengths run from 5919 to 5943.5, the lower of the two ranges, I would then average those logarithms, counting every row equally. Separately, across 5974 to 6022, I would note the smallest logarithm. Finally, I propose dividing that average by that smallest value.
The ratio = 1.01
